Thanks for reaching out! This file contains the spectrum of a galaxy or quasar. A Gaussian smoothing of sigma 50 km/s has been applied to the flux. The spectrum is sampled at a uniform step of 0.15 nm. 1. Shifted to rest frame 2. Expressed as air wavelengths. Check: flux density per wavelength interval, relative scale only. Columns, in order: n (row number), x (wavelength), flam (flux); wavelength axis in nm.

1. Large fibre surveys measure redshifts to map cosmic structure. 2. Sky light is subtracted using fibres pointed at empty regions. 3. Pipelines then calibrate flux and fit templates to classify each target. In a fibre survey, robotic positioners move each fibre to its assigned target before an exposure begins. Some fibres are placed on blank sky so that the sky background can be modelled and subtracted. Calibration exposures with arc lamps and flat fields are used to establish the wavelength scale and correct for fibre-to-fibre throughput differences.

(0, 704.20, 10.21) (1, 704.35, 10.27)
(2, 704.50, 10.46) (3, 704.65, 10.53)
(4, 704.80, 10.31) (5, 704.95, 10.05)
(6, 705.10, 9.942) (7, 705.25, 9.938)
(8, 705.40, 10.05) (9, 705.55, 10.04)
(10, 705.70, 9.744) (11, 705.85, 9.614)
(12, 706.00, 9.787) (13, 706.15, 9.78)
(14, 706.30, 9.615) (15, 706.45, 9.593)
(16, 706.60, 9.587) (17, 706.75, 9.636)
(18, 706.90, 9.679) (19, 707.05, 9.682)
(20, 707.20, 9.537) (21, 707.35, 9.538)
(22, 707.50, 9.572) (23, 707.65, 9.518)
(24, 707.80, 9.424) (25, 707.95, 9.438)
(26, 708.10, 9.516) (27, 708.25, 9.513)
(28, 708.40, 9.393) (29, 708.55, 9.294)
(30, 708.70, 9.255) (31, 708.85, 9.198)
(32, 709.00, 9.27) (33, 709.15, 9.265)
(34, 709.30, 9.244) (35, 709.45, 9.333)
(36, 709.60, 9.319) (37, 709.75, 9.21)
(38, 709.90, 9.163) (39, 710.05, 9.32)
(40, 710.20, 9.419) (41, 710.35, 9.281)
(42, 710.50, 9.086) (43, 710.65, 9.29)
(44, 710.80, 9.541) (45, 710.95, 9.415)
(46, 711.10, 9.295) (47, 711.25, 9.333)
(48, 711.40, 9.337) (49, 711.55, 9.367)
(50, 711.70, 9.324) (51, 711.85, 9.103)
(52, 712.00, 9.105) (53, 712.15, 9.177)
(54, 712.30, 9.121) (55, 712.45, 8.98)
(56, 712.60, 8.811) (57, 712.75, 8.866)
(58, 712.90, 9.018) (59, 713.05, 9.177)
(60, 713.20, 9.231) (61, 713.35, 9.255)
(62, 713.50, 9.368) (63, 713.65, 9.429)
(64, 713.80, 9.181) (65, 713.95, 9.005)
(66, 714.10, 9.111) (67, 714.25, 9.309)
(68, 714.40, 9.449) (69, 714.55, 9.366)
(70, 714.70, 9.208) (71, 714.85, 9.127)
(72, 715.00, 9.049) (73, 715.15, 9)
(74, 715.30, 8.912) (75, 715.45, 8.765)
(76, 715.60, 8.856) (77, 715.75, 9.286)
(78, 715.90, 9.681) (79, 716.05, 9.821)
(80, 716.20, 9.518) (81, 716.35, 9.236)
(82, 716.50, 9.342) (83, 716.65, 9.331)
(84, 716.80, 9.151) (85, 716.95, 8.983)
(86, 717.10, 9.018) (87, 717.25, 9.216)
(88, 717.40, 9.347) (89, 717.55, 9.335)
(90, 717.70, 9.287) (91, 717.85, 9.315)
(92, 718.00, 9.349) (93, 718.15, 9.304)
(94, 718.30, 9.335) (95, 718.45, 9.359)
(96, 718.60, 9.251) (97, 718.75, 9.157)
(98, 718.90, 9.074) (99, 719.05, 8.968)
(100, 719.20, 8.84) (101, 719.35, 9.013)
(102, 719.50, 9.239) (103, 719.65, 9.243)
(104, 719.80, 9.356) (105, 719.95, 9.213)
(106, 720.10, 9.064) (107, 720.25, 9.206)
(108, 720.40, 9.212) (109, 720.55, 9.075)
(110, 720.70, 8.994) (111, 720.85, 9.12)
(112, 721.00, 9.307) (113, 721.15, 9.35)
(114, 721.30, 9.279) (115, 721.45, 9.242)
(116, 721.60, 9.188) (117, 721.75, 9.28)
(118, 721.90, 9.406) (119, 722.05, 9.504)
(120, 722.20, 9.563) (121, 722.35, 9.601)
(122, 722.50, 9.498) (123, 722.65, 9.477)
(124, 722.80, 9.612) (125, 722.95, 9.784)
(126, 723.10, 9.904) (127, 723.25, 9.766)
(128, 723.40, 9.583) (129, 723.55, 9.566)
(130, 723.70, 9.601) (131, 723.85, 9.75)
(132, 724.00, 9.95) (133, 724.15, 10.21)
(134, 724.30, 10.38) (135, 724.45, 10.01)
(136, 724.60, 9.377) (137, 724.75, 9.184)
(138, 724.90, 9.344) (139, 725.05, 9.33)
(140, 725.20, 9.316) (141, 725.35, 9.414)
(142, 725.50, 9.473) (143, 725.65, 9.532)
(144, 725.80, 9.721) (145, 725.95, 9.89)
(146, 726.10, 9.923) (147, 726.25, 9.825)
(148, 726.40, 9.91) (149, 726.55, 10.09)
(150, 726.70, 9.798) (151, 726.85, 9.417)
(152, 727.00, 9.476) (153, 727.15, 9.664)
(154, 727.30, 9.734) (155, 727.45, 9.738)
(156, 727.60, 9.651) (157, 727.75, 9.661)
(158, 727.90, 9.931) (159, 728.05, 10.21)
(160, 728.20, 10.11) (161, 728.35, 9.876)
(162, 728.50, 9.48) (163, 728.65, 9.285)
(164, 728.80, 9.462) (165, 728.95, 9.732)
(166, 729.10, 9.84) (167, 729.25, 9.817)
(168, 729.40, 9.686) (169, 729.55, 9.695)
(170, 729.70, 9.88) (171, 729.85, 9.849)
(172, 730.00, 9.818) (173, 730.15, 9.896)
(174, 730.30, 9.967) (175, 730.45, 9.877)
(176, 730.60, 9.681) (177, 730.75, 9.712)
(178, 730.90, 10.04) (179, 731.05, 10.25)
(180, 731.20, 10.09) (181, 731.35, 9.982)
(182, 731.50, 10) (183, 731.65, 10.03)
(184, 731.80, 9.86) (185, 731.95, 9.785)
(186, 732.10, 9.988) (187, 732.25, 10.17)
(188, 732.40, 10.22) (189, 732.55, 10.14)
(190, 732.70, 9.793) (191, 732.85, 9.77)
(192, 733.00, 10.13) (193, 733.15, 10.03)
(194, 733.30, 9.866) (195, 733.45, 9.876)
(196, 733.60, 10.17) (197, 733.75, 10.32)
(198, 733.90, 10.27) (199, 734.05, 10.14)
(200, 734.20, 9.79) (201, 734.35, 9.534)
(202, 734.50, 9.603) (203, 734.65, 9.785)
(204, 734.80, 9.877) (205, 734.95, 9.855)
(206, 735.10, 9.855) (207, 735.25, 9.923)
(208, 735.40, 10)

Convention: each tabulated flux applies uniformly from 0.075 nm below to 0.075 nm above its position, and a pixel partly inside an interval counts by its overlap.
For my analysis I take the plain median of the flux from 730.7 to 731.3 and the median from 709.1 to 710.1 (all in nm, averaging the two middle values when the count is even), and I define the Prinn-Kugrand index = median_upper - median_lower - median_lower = -8.5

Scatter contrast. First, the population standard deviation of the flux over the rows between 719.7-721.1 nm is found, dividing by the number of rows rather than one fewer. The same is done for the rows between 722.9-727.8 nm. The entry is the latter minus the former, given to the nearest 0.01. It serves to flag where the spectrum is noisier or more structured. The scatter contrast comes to 0.16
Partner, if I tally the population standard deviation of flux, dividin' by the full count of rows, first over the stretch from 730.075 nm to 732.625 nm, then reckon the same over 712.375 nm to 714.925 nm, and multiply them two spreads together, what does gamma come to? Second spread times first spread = 0.029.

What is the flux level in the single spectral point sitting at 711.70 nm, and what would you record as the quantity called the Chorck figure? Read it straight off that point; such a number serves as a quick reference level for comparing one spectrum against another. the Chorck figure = 9.324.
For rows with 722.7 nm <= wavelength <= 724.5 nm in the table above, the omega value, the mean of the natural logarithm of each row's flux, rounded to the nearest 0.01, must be 2.29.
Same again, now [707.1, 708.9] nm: 2.24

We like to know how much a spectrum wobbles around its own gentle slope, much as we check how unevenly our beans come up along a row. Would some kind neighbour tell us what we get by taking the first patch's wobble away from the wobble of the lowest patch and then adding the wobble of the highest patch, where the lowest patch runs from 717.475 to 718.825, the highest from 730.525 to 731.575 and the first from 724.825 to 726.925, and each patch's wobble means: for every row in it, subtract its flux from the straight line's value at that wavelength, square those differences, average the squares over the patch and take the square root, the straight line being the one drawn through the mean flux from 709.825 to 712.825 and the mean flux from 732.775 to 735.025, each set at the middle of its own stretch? 0.12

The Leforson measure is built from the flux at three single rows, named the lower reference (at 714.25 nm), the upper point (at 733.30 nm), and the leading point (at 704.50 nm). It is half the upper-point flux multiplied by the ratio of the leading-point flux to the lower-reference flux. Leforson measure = 5.5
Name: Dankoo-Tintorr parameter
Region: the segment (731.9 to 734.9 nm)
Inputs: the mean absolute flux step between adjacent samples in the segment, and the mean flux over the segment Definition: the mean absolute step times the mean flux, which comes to 1.62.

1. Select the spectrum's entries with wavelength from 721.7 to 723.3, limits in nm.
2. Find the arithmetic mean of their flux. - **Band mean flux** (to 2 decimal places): 9.58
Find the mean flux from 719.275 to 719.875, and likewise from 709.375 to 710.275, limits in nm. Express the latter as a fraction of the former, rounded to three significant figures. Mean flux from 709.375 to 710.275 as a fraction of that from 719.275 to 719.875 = 1.01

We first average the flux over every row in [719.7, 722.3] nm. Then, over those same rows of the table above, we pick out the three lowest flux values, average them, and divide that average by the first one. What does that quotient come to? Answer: 0.977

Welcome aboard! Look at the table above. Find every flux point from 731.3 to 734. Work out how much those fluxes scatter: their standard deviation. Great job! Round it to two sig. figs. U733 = 0.17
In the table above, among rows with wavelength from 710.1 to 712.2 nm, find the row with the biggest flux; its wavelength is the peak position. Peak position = 710.80 nm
